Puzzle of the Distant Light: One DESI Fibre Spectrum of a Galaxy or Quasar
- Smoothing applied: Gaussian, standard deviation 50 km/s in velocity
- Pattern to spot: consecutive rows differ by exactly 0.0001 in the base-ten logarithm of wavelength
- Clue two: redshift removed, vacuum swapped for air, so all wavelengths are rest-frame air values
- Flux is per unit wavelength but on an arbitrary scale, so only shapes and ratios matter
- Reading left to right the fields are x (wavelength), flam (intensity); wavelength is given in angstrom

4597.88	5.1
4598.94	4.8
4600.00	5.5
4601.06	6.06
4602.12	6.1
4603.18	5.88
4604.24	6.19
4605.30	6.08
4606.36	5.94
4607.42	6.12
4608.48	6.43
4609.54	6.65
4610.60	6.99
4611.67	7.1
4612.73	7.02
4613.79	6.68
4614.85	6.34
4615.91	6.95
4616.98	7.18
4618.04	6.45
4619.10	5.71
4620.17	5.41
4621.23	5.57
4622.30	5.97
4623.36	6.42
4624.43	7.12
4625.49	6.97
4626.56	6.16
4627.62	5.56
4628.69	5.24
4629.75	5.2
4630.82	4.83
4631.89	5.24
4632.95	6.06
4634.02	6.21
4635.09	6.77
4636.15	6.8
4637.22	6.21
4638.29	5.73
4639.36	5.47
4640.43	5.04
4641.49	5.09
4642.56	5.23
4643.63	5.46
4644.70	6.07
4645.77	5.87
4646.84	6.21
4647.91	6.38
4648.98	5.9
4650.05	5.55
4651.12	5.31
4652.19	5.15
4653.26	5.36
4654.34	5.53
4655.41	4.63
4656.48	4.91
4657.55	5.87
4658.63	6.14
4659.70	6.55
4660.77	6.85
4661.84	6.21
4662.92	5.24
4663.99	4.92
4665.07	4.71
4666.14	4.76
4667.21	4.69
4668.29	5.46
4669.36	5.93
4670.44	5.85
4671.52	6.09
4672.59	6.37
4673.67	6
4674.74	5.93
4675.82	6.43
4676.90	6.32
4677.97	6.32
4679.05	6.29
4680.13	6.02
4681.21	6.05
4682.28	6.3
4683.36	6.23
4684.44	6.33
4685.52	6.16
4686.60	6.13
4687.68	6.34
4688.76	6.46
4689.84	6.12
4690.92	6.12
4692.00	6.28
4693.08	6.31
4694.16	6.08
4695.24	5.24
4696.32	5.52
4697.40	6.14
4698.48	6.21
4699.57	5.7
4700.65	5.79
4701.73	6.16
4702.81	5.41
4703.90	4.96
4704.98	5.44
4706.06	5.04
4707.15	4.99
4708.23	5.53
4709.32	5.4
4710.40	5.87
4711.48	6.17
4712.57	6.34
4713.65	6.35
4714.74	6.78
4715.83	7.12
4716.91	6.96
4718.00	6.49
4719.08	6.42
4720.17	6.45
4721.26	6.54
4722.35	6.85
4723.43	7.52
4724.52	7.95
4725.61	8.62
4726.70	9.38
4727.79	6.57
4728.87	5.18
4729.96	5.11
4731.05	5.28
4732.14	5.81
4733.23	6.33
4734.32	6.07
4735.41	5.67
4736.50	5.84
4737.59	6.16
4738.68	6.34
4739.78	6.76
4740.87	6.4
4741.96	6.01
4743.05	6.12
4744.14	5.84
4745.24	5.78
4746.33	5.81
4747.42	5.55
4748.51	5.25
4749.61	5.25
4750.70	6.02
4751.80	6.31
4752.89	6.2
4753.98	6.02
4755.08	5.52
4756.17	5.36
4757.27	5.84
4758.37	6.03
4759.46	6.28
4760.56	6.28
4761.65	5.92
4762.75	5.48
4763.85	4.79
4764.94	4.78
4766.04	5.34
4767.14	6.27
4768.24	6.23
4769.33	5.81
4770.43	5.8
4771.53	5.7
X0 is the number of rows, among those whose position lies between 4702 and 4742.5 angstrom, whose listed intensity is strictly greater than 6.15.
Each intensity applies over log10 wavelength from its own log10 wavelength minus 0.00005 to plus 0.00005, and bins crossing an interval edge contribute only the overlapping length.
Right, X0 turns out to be 21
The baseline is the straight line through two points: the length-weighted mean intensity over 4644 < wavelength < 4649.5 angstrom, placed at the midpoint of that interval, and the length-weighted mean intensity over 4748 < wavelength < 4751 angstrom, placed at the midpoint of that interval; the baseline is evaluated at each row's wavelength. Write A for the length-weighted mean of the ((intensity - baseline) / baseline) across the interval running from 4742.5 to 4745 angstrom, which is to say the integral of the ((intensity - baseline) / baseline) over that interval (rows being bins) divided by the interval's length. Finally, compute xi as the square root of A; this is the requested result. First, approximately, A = 0.083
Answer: 0.289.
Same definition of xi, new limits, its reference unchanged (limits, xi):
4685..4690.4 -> 0.267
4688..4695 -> 0.258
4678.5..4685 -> 0.242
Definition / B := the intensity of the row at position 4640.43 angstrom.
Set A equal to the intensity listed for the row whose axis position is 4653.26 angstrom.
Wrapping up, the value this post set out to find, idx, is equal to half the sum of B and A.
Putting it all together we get 5.2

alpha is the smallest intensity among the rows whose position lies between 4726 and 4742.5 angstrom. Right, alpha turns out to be 5.11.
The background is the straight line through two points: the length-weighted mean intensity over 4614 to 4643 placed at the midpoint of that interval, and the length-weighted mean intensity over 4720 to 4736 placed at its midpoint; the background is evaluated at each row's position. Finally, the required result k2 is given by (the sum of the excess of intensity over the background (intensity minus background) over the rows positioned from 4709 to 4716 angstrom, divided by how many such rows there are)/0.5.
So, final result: -0.5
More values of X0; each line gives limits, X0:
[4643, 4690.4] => 16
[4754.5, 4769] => 4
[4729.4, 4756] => 7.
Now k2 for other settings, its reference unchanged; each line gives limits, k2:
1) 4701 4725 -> -0.6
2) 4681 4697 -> -0.5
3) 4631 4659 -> -0.8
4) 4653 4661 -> -0.9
